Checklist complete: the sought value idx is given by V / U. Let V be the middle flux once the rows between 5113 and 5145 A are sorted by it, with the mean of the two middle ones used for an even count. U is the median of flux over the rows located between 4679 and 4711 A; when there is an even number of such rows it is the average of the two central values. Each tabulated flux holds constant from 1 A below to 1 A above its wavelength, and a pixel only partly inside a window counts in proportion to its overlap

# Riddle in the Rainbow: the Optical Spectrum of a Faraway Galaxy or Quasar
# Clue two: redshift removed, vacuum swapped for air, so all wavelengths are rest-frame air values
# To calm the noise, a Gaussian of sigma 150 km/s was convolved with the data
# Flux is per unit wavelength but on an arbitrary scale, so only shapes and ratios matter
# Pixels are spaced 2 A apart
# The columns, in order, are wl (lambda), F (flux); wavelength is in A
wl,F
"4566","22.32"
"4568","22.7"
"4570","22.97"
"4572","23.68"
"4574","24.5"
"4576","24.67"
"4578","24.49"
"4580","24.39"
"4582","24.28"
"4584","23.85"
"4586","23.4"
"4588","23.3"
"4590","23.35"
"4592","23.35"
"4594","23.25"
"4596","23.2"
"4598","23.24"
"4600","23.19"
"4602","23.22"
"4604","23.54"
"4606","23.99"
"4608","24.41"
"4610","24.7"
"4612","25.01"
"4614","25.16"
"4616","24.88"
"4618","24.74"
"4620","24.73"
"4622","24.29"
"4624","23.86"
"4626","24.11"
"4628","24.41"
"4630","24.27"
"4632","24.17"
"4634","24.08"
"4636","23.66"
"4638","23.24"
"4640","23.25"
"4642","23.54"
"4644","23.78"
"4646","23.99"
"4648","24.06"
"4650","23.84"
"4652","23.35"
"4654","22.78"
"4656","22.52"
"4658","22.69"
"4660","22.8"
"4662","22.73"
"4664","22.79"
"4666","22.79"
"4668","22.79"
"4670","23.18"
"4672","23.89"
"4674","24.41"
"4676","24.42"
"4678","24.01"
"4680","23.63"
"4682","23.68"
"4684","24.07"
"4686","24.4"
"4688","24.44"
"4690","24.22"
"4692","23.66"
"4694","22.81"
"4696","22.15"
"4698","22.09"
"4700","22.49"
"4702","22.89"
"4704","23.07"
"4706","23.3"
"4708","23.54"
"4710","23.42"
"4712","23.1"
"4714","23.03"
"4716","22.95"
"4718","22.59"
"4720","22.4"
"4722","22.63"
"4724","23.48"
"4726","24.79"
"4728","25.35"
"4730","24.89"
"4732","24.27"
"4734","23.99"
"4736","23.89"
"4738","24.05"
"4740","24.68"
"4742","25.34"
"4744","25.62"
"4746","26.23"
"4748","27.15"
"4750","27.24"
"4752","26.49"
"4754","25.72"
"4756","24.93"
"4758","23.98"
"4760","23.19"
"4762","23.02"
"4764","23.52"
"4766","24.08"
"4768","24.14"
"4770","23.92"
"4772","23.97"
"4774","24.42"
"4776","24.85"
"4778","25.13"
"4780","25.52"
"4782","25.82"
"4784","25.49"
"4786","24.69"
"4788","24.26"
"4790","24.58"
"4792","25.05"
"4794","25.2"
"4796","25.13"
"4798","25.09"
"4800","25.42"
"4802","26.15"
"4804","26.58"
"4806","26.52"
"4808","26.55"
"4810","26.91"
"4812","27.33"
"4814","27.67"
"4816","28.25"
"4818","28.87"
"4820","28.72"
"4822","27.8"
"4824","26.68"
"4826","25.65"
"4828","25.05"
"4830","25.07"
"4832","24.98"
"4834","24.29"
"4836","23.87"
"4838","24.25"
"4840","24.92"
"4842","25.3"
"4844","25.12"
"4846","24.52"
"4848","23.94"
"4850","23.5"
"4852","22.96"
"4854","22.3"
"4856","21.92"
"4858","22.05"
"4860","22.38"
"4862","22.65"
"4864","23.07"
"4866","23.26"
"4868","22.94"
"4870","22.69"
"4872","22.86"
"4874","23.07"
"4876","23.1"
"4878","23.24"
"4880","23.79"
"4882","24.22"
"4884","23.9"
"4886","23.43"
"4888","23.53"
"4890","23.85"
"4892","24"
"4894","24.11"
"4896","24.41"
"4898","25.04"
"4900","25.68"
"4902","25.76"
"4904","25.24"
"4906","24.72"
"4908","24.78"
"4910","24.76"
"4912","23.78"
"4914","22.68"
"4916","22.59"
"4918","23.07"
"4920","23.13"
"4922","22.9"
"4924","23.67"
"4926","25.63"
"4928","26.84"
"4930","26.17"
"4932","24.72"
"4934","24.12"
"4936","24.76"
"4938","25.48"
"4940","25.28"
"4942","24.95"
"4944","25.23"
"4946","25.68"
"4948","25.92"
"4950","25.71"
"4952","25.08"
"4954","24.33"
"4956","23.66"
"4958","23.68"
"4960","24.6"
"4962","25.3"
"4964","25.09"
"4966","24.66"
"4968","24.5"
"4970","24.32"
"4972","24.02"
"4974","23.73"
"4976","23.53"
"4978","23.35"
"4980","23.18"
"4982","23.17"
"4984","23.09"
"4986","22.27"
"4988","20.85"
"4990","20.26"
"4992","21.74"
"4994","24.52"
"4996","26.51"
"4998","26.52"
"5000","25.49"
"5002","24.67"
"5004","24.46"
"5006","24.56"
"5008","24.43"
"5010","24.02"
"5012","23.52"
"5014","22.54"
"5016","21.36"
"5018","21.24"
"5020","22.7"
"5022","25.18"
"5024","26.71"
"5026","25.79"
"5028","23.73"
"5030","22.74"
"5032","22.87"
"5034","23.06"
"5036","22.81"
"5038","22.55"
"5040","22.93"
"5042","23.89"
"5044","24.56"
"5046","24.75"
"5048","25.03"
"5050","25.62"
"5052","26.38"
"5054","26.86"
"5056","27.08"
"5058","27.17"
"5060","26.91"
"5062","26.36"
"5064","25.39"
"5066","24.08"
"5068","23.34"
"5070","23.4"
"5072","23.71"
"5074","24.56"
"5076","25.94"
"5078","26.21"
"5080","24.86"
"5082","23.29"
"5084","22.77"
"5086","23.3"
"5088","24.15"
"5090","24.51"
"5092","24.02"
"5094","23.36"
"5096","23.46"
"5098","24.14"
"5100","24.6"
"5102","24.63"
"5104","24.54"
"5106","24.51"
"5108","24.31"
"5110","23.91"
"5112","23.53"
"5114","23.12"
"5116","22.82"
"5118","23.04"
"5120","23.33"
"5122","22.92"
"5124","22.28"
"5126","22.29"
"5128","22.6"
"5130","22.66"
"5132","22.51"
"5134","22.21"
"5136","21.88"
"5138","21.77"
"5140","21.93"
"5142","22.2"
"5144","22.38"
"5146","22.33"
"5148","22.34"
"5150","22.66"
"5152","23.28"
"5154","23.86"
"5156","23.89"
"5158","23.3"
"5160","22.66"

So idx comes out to 0.96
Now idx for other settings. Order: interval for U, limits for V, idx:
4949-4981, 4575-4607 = 0.96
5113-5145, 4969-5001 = 1.04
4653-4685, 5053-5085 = 1.09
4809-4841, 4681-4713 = 0.89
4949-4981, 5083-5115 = 0.99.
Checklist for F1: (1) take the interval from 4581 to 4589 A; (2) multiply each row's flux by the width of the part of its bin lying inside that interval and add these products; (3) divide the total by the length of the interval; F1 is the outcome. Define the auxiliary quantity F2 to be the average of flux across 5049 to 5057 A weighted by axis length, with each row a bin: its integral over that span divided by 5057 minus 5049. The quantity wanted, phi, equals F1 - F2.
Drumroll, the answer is -3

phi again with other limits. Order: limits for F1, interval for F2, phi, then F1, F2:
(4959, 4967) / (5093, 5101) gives 1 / 24.9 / 23.9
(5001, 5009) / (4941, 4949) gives -1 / 24.5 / 25.4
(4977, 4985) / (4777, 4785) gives -2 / 23.2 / 25.5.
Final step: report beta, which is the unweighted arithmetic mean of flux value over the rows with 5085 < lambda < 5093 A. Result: 24.0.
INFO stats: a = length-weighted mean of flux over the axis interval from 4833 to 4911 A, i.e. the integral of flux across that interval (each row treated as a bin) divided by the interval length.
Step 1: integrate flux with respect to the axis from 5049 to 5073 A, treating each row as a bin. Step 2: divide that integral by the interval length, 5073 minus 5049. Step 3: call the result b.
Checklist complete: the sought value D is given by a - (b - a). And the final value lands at 22.1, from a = 23.8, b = 25.5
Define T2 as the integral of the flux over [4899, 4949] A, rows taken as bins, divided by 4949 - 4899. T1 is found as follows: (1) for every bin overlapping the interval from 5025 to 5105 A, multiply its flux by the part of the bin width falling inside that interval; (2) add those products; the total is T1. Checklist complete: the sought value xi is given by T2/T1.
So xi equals 0.013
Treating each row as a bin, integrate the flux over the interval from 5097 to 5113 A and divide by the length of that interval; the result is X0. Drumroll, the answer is 24.3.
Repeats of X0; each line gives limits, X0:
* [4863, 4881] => 23.1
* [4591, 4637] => 24.1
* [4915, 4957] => 24.7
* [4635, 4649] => 23.6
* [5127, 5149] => 22.3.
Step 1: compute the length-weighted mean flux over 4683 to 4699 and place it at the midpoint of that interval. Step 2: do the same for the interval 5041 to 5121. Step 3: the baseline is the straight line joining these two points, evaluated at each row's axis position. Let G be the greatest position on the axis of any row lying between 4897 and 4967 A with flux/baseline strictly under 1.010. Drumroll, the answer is 4958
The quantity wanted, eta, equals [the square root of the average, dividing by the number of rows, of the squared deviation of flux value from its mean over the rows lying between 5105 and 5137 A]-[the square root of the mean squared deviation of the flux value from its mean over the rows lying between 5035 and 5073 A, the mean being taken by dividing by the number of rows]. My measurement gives -0.8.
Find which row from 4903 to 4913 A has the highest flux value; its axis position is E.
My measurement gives 4904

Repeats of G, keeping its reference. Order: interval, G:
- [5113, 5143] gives 5142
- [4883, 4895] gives 4894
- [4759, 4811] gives 4770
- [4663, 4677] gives 4670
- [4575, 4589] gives 4588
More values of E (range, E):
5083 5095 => 5090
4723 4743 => 4728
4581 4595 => 4582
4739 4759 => 4750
